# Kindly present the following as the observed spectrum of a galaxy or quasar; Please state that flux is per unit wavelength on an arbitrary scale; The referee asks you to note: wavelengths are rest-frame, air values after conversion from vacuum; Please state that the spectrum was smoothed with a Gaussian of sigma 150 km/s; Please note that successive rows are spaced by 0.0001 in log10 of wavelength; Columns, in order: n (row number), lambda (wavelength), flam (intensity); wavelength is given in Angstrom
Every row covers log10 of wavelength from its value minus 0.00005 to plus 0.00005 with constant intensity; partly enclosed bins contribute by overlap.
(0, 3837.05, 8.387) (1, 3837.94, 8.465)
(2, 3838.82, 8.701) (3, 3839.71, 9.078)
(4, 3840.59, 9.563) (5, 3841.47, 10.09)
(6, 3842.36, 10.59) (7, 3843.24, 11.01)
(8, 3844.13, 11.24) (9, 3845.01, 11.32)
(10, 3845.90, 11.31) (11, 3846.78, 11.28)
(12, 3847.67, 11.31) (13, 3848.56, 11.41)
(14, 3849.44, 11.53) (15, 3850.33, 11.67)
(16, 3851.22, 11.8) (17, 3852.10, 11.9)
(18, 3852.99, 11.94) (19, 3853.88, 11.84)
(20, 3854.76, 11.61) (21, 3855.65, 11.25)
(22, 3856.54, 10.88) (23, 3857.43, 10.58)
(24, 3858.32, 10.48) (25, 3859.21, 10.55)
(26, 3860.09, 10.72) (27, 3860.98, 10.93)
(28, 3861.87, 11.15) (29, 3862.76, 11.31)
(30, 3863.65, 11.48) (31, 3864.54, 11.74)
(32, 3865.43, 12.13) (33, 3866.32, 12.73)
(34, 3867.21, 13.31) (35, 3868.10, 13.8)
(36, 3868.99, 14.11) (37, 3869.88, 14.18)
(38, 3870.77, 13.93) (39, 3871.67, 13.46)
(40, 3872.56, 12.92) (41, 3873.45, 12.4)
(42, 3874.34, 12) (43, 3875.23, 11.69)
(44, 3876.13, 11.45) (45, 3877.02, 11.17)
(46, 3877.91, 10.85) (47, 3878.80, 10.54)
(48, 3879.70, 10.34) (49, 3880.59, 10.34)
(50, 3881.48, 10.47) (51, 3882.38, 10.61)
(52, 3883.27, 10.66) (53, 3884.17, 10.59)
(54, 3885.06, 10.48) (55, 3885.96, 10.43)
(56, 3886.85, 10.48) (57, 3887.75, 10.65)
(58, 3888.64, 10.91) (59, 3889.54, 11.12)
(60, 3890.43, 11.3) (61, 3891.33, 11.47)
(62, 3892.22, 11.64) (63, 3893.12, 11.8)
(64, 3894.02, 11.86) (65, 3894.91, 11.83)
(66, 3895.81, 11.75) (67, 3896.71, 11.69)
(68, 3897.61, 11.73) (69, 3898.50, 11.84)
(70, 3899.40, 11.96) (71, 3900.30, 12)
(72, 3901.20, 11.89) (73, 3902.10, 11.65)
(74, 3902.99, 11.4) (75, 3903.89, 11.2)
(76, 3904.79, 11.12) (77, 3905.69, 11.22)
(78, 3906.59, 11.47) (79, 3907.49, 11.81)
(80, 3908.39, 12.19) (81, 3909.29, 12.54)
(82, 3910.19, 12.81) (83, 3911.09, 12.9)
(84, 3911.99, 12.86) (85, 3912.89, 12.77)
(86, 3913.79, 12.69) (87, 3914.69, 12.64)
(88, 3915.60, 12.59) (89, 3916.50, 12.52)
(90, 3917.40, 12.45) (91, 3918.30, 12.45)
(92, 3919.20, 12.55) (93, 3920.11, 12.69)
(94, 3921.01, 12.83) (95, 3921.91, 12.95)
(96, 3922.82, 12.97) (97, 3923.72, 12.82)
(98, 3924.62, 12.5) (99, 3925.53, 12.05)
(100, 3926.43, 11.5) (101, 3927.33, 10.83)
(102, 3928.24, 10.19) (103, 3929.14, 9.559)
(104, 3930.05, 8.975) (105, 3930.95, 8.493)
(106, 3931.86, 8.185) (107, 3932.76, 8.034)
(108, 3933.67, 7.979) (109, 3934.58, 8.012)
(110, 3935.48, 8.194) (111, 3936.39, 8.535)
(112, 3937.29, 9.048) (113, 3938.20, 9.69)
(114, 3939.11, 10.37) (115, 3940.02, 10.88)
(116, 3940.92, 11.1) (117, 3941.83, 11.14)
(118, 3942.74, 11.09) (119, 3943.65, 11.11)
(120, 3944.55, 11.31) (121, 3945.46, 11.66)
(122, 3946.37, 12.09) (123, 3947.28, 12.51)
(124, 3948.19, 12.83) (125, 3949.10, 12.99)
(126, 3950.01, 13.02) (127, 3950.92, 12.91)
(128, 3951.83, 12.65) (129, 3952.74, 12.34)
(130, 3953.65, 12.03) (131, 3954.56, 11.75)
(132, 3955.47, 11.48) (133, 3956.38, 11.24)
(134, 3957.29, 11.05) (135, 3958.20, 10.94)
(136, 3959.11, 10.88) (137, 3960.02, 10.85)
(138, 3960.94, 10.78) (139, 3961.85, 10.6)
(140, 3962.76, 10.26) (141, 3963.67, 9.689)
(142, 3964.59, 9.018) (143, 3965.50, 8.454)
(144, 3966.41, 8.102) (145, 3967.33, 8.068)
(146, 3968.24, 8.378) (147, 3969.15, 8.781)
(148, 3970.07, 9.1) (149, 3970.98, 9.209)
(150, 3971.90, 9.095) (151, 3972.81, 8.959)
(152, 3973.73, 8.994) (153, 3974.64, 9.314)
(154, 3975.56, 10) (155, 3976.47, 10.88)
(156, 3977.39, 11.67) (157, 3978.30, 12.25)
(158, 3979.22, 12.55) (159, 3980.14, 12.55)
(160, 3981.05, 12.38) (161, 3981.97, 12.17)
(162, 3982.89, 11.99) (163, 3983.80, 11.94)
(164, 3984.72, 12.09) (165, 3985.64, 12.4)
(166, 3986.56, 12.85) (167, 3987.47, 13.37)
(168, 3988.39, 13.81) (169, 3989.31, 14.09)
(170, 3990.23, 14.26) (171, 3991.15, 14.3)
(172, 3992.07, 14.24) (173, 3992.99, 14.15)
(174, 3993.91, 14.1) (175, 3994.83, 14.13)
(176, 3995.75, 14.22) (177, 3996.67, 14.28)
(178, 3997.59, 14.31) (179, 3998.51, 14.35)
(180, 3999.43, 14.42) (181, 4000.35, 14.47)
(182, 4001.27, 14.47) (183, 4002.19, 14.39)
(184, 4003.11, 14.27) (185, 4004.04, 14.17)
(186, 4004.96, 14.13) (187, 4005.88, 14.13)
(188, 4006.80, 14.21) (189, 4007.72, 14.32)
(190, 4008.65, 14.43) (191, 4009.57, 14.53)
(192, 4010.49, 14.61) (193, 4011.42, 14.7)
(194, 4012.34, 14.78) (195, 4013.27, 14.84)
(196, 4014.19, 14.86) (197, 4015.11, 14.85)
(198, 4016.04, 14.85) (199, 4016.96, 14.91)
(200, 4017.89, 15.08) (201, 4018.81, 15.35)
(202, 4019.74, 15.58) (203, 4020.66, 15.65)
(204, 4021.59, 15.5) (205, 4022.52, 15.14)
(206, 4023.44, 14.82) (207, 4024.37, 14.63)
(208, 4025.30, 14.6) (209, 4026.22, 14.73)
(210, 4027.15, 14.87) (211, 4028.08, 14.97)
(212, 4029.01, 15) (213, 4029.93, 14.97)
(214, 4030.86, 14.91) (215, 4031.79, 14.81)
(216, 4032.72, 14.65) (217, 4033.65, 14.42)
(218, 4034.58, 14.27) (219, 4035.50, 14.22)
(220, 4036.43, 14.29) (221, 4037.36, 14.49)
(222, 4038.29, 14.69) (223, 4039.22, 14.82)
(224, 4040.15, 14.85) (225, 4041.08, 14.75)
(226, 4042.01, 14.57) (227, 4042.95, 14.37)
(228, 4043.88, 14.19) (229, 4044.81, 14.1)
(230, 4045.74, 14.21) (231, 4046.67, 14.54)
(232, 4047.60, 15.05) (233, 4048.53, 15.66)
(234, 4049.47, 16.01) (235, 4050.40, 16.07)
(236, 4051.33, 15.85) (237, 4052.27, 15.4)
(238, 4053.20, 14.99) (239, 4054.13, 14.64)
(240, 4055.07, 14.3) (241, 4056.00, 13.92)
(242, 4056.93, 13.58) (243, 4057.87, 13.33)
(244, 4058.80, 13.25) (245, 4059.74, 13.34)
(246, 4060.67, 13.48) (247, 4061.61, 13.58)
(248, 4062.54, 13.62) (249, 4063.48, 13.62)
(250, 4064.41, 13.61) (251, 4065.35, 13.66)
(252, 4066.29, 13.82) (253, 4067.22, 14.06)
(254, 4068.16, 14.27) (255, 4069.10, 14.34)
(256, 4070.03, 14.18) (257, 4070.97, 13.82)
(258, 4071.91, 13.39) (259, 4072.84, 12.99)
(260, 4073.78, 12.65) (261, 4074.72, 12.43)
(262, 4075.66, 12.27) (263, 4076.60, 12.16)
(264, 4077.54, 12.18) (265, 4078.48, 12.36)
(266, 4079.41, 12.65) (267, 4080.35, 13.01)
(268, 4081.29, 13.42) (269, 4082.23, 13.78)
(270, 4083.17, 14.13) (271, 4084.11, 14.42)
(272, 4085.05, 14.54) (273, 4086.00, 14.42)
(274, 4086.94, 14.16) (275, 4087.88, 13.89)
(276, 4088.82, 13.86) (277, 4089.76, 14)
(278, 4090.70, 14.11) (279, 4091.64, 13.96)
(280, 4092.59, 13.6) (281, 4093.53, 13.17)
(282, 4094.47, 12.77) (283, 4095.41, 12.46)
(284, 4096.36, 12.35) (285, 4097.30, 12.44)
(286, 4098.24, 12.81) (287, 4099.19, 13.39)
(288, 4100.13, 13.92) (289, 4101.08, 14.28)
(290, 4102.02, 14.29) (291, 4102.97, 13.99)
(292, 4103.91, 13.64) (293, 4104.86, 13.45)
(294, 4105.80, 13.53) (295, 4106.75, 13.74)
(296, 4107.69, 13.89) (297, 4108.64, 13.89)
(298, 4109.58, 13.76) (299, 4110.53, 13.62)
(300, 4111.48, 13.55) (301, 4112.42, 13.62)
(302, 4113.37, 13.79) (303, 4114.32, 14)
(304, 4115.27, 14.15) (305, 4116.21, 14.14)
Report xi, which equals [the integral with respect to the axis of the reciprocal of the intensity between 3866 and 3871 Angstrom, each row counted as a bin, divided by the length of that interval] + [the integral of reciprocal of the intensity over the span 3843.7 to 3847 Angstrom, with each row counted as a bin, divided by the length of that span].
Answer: 0.162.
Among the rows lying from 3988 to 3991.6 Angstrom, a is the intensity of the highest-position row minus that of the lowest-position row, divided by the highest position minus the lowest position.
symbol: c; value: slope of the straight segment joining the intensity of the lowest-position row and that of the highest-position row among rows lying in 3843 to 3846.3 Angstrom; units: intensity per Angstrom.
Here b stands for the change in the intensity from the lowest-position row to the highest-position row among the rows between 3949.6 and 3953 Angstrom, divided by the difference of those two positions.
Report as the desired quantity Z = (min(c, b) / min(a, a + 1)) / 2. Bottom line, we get -0.7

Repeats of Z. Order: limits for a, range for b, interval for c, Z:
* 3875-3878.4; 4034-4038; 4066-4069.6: -0.1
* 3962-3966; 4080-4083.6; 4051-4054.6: 0.3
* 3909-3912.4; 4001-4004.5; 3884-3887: -0.5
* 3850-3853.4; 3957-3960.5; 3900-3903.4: -1.1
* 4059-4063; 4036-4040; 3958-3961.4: -0.3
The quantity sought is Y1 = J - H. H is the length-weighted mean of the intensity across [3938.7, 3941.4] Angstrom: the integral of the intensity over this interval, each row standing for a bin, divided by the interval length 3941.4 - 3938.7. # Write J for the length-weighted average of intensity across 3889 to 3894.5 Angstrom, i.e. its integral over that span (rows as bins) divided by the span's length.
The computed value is 1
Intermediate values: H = 11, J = 11.5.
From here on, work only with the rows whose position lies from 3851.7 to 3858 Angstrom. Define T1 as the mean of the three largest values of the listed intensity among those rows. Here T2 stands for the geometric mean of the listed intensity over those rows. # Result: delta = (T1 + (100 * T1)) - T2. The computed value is 1190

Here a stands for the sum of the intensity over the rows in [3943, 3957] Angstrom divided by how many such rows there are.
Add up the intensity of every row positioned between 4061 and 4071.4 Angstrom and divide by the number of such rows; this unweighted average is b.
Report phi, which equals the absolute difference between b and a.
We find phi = 1.7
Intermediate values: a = 12.1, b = 13.9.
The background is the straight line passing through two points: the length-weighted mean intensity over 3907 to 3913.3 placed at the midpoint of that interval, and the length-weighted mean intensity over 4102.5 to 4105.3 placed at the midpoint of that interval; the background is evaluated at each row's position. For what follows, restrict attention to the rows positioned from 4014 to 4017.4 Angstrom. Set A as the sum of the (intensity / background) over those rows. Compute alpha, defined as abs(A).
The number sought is 4.5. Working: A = 4.5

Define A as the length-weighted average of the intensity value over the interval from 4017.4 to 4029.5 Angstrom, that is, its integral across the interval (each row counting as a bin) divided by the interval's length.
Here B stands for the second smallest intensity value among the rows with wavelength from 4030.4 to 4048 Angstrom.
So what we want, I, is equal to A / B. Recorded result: 1.1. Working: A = 15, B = 14.19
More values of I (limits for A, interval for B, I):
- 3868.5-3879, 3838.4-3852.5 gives 1.4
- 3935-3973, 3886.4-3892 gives 1.0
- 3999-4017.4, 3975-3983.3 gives 1.3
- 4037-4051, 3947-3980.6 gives 1.8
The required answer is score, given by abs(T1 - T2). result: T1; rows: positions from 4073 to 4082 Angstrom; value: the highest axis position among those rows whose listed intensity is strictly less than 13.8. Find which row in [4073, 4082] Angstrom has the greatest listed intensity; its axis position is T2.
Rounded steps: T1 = 4081.29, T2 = 4081.29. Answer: 0.0 Angstrom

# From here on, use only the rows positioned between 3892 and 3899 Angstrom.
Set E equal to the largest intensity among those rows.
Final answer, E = 11.86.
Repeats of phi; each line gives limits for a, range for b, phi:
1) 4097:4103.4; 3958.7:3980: 3.8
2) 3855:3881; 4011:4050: 3.0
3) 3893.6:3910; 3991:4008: 2.5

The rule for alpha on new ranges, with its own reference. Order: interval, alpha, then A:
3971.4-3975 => 2.8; 2.8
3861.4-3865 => 3.7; 3.7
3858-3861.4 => 3.5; 3.5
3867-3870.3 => 4.5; 4.5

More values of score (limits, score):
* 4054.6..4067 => 10.3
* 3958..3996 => 3.7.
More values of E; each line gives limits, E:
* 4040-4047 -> 14.85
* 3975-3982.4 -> 12.55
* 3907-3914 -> 12.9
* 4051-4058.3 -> 15.85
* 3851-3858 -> 11.94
